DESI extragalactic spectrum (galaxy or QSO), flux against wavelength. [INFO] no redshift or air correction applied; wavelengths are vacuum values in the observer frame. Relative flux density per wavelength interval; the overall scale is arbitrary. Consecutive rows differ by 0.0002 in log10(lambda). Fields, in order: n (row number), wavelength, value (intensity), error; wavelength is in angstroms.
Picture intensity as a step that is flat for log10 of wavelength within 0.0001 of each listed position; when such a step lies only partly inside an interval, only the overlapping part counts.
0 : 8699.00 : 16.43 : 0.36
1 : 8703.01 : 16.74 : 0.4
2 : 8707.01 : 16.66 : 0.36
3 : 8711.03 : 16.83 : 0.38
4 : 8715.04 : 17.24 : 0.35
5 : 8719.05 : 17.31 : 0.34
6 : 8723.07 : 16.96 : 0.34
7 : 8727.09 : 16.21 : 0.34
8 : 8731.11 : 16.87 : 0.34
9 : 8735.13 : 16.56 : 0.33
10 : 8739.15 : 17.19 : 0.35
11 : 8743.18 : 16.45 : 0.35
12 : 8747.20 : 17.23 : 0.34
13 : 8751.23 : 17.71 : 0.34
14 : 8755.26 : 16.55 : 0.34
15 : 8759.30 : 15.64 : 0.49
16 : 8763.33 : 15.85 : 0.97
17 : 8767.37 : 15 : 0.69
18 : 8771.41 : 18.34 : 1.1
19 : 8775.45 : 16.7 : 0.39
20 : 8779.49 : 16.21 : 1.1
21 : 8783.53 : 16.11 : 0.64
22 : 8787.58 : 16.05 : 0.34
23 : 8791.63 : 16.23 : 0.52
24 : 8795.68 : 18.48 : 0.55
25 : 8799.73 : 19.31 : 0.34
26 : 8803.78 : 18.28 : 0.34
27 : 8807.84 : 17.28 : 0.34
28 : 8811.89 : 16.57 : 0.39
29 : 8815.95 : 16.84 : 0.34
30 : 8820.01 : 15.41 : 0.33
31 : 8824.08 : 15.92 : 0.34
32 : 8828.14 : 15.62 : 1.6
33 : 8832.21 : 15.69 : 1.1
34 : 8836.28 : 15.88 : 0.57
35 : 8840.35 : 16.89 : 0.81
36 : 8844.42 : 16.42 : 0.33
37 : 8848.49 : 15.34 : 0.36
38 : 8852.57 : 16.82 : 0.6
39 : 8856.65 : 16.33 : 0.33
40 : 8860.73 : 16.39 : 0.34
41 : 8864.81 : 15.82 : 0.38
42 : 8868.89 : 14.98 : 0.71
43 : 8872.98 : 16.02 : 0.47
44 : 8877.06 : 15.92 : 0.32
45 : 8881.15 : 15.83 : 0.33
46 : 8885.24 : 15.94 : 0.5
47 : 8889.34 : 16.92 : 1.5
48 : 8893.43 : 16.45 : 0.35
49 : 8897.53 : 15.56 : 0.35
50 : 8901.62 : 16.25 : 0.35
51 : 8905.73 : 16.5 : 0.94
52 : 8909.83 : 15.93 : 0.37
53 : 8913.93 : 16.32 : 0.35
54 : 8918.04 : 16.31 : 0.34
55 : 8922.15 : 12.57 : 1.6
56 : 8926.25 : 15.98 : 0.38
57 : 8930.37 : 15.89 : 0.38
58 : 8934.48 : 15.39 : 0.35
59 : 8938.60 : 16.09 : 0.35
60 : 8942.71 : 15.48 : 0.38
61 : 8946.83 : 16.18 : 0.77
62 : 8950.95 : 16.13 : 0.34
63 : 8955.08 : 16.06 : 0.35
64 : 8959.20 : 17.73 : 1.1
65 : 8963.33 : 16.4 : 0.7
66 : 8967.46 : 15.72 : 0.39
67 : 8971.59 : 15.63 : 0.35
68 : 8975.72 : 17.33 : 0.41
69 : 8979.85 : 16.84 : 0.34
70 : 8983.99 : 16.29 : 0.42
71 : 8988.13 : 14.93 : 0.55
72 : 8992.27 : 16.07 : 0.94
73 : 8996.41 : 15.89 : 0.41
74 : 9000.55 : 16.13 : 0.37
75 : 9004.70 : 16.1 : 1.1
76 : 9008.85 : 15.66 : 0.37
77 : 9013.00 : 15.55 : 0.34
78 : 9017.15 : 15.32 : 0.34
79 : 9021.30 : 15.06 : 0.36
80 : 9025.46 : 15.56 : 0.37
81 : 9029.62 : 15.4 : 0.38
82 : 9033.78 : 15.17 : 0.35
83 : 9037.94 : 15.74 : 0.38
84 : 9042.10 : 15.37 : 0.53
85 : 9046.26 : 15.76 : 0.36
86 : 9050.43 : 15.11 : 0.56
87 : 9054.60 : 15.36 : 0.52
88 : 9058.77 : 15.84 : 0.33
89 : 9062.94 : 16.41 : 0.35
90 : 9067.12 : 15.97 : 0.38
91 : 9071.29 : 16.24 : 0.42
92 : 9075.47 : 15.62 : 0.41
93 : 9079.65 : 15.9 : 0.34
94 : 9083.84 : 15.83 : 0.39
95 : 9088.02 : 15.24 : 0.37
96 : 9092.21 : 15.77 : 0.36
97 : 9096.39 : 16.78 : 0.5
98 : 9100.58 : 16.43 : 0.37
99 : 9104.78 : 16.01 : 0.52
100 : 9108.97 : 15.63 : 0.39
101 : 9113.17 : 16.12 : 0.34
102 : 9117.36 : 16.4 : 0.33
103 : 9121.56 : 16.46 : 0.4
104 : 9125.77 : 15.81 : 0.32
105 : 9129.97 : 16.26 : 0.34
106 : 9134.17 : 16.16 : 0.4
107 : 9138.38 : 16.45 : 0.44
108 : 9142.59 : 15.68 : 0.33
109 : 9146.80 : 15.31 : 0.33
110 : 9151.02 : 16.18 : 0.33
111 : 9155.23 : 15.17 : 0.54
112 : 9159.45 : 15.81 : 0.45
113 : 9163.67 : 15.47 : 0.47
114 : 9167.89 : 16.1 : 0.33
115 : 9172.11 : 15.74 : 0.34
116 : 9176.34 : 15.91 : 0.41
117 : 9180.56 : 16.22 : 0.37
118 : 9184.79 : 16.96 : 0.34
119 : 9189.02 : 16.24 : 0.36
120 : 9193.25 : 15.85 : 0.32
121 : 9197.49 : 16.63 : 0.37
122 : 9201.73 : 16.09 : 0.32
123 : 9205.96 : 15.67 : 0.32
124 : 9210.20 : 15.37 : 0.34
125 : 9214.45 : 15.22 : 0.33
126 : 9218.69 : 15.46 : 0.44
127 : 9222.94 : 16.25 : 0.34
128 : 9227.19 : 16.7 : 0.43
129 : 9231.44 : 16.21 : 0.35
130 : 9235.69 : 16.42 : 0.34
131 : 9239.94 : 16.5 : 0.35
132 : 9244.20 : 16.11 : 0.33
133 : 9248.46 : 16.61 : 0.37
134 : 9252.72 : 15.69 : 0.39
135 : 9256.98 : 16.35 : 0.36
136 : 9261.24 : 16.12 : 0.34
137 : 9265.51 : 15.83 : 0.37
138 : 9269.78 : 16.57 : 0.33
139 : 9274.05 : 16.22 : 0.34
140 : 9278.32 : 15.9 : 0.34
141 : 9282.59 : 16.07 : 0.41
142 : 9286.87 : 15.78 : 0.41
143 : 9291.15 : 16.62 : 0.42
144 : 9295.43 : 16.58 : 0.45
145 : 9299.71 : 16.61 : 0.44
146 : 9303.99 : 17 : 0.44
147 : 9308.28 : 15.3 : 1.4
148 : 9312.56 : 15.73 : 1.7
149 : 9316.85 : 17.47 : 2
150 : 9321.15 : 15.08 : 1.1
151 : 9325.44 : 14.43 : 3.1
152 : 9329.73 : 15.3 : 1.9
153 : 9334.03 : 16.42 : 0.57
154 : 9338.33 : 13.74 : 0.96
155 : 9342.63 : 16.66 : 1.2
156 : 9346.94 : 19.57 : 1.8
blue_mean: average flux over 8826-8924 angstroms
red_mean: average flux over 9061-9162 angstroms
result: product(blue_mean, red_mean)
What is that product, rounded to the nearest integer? 255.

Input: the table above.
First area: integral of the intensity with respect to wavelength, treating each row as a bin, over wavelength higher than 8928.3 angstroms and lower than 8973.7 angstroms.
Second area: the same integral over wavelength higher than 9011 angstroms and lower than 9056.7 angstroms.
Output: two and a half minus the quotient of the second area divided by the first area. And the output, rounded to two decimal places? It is 1.53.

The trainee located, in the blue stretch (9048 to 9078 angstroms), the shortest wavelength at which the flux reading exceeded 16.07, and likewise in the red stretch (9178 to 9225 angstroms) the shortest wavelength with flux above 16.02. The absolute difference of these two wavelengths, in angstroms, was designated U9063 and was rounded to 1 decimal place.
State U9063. 117.6 angstroms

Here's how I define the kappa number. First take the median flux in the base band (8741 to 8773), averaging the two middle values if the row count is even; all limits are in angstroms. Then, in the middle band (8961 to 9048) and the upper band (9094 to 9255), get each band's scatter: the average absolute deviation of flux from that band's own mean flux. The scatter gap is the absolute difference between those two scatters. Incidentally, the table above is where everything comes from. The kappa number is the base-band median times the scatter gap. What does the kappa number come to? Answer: 1.1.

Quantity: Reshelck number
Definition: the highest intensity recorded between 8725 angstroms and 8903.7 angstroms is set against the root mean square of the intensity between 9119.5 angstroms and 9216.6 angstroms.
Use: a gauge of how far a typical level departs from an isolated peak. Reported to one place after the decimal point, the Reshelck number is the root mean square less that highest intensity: -3.4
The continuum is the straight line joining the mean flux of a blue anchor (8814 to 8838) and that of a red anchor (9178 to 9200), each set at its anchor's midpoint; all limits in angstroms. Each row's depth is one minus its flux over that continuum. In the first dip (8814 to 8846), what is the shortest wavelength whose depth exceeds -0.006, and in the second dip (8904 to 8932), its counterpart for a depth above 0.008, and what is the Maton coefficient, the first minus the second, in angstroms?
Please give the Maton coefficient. -102.1 angstroms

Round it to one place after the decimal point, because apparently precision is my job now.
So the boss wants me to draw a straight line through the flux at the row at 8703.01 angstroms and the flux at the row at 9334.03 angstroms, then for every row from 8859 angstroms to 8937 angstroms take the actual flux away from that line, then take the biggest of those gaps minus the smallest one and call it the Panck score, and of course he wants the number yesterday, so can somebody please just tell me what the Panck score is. 4.3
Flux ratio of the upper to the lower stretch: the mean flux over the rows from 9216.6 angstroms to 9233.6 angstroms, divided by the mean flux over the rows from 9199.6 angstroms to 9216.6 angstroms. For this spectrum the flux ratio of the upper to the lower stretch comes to 1.04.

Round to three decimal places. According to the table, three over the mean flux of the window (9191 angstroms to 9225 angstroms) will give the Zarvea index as 0.190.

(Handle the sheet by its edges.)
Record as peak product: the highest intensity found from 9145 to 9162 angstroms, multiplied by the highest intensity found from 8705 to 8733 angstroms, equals 280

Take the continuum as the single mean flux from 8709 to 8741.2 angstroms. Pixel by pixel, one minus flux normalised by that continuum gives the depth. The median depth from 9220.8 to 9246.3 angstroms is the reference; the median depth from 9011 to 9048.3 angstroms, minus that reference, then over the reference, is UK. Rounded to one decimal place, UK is 1.7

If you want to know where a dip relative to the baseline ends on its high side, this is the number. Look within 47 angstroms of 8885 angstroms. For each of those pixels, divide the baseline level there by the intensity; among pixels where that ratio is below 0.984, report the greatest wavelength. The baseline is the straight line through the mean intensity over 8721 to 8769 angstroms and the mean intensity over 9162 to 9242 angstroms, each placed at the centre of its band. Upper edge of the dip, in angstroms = 8889.34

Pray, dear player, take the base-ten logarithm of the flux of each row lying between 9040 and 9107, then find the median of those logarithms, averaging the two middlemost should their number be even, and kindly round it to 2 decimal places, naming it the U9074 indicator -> 1.20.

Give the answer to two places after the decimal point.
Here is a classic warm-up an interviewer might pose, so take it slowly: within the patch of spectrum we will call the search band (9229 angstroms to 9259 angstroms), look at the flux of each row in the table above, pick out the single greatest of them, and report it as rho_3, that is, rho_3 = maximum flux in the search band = 16.61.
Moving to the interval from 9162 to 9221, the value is 16.96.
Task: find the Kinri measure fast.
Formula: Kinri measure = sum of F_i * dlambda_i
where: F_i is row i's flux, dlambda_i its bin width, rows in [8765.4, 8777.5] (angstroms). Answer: 202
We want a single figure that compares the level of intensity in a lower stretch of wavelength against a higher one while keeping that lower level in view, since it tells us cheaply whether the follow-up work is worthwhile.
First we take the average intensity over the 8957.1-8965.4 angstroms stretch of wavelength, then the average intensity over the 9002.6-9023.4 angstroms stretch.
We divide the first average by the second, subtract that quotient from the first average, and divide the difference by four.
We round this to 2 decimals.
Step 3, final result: 3.99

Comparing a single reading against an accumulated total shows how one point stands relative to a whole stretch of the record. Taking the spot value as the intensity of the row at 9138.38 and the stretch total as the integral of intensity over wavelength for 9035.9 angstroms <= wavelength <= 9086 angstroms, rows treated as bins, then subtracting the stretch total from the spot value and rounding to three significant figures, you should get -773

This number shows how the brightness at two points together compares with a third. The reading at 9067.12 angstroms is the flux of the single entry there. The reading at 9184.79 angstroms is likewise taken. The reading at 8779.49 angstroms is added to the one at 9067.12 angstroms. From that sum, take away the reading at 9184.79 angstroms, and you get 15.2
